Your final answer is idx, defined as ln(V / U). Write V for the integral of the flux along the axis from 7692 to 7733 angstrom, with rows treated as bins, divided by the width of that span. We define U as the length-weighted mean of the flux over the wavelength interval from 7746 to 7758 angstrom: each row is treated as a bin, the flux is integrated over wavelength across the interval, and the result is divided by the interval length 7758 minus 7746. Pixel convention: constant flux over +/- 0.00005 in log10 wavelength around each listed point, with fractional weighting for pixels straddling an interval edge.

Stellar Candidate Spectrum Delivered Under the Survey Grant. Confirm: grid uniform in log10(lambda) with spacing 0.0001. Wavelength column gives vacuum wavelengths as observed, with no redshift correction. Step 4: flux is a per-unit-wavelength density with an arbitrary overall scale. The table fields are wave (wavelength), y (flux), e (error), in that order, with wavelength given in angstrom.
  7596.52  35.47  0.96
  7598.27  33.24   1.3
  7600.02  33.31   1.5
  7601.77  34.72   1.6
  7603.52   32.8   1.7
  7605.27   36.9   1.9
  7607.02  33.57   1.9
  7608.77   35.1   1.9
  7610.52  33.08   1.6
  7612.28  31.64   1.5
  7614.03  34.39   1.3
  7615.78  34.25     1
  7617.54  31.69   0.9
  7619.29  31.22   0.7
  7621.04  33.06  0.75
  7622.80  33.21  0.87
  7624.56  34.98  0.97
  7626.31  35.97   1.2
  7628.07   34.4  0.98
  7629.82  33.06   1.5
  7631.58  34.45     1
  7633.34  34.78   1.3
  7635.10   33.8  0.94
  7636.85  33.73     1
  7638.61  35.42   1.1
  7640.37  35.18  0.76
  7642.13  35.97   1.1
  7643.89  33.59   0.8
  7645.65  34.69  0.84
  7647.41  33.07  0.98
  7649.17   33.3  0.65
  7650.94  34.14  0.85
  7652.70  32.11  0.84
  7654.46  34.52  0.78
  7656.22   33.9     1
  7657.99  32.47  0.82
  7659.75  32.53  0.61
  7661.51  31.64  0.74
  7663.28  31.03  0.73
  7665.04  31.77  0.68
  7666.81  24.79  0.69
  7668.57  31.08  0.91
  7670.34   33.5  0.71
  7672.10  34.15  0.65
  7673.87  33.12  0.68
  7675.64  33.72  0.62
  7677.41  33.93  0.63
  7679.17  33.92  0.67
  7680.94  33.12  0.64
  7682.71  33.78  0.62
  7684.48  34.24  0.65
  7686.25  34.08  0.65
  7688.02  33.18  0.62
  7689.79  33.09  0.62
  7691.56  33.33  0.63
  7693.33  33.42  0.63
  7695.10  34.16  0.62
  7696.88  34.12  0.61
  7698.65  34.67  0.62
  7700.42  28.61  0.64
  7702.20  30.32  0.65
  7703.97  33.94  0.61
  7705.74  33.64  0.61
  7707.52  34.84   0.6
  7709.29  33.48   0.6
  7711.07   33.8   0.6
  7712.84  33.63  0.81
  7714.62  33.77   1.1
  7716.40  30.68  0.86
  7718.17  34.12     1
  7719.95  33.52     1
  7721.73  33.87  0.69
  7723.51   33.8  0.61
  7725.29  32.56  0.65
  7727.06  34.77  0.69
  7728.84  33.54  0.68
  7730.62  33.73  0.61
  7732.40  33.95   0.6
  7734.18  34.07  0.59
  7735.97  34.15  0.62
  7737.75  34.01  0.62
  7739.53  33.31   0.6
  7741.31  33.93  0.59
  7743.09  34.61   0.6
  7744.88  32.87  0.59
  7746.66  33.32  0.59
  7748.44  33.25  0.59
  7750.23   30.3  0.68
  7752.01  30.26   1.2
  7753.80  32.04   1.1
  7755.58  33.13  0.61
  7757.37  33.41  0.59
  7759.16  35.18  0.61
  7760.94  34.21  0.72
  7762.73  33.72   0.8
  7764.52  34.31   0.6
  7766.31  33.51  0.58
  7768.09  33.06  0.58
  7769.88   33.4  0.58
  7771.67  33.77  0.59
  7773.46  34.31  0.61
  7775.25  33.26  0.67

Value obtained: 0.03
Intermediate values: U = 32.2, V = 33.3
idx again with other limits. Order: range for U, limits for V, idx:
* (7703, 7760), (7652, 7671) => -0.05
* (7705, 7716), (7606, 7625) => -0.01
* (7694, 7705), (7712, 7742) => 0.03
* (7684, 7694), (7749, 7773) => -0.01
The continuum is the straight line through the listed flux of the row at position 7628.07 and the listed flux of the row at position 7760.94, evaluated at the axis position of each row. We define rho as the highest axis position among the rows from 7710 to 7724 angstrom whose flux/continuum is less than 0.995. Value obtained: 7723.51 angstrom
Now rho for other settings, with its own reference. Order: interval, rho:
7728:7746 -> 7744.88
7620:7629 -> 7622.80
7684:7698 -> 7696.88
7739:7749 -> 7748.44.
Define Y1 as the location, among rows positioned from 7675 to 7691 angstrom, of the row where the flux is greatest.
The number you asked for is 7684.48 angstrom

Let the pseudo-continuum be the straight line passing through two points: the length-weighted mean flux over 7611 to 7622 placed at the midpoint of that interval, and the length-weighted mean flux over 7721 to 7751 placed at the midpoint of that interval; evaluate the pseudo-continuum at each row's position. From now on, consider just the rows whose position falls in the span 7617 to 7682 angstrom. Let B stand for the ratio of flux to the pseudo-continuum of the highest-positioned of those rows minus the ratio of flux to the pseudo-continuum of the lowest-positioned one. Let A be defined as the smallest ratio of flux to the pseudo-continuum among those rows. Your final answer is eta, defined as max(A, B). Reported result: 0.75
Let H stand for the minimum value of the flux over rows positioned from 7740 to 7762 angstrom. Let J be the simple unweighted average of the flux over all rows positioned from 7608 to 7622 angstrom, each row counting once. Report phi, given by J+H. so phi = 63.3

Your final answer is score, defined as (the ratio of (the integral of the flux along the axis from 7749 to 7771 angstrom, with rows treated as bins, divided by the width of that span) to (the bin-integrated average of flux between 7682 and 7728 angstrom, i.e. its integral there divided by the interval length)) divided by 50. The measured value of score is 0.0198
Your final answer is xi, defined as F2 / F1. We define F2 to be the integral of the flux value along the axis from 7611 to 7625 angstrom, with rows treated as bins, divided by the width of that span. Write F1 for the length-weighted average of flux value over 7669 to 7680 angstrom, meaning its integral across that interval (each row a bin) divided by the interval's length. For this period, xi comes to 0.98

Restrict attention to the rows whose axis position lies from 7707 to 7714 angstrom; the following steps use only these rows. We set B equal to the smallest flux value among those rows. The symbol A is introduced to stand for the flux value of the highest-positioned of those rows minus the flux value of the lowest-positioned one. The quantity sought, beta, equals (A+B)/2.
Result 16.1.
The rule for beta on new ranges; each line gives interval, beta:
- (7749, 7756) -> 16.5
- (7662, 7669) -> 12.4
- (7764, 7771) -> 16.1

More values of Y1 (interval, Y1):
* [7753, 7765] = 7759.16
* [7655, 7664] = 7656.22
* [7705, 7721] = 7707.52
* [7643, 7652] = 7645.65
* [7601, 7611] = 7605.27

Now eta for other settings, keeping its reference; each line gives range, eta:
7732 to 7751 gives 0.90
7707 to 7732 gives 0.92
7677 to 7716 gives 0.86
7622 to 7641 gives 1.01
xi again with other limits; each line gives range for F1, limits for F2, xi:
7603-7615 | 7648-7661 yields 0.98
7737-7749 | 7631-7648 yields 1.03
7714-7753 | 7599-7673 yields 1.00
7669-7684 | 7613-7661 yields 1.01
